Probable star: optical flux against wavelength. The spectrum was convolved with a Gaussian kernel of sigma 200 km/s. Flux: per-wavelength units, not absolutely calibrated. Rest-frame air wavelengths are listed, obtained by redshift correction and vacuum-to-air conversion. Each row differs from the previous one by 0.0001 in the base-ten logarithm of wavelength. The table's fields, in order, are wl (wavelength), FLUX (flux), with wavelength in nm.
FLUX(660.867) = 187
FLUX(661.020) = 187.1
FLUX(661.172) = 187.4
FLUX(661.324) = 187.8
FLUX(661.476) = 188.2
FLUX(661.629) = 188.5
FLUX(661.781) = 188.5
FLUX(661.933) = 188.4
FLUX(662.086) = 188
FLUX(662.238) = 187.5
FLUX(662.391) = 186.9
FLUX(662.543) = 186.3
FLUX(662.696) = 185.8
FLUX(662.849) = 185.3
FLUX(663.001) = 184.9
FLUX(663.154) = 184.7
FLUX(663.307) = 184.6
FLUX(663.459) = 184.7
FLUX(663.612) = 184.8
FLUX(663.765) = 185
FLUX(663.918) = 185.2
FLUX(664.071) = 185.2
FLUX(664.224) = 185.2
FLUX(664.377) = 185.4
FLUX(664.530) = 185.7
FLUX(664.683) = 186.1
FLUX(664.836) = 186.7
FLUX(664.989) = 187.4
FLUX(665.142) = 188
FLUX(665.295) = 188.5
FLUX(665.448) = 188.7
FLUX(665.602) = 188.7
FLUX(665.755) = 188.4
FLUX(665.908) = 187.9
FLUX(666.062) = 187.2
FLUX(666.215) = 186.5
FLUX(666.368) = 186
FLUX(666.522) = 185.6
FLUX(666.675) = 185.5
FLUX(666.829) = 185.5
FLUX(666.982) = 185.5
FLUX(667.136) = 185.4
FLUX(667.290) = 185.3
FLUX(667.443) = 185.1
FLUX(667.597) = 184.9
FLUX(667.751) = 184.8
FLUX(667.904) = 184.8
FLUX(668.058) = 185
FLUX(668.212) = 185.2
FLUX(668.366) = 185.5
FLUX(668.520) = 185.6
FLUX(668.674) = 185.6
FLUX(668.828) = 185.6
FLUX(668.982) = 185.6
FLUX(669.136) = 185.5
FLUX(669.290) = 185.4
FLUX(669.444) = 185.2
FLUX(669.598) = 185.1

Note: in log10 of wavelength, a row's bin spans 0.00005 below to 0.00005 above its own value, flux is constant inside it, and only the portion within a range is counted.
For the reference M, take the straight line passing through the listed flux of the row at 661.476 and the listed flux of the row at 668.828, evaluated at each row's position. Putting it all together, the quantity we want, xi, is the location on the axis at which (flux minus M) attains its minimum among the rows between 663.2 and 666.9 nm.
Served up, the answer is 663.307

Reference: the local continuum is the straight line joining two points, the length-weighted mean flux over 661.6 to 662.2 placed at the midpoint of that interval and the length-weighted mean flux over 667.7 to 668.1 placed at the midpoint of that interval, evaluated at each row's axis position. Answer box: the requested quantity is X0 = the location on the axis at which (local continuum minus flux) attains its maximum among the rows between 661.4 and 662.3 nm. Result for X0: 662.238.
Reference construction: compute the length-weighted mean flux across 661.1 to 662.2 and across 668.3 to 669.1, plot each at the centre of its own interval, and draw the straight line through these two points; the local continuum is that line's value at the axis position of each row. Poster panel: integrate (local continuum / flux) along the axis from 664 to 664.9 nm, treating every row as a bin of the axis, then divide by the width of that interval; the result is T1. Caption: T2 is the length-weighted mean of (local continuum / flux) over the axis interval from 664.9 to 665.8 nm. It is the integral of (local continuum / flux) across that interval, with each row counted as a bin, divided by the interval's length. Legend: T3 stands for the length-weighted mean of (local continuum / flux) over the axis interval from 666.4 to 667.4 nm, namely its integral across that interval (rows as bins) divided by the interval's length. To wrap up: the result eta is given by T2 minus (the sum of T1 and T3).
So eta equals -1.02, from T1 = 1.01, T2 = 0.99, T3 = 1.00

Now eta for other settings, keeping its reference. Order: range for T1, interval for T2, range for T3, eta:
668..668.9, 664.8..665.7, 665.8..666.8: -1.01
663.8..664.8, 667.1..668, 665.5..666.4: -1.00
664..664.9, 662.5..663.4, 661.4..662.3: -0.99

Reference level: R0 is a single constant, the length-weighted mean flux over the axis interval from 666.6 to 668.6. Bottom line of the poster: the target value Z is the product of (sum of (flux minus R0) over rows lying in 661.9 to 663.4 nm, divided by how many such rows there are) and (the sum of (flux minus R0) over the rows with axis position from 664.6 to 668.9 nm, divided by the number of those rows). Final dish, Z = 1.09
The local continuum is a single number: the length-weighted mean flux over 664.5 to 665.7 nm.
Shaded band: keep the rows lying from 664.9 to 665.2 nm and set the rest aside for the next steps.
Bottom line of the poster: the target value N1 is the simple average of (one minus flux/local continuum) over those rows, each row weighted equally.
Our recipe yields -0.0005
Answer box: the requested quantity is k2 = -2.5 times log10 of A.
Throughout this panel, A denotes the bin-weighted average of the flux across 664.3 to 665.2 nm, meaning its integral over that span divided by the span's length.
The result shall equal -5.68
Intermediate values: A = 187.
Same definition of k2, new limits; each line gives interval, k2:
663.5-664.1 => -5.67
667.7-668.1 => -5.67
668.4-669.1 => -5.67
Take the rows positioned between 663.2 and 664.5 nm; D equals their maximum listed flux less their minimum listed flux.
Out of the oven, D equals 0.8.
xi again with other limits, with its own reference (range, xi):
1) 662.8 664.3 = 663.307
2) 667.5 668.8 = 667.751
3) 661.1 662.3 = 661.172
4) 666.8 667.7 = 667.597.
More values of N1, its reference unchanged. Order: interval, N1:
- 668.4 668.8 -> 0.0107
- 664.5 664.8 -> 0.0091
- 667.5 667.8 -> 0.0146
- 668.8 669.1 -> 0.0107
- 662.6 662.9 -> 0.0109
